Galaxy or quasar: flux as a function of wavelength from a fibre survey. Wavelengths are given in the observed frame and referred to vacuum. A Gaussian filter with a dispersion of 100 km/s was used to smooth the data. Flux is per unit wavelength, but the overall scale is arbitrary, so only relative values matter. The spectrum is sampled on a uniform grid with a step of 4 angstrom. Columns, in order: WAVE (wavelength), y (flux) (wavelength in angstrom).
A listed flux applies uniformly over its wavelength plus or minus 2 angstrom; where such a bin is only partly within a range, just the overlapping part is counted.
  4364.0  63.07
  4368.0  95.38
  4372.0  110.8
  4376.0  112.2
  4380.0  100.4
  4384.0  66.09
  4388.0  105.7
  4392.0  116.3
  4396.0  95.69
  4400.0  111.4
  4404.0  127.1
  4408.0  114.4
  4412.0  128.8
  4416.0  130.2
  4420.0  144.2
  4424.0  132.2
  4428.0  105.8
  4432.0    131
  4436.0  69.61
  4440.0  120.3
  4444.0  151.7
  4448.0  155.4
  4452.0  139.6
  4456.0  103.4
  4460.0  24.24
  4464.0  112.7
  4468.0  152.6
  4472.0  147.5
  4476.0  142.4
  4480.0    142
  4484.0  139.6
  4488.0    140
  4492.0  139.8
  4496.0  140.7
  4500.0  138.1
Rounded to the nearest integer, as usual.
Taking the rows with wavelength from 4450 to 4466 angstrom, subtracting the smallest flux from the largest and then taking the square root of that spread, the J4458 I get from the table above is 11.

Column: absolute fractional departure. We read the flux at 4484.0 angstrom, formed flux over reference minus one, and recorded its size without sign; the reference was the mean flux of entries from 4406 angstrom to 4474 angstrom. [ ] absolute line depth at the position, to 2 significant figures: 0.15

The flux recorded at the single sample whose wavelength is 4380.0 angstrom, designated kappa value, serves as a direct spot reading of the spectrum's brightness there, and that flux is 100.4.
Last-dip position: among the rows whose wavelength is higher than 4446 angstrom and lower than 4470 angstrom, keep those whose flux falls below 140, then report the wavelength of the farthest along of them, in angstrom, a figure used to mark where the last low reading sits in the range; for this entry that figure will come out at 4464.0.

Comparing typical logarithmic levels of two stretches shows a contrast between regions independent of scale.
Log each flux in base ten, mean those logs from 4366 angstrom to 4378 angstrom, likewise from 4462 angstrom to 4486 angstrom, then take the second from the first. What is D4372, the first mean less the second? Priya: -0.12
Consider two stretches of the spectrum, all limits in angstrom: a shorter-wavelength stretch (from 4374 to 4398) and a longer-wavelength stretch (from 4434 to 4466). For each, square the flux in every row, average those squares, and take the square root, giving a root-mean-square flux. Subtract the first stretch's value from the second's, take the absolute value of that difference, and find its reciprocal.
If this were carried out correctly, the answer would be 0.061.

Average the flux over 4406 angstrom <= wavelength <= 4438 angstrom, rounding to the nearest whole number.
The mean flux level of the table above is 120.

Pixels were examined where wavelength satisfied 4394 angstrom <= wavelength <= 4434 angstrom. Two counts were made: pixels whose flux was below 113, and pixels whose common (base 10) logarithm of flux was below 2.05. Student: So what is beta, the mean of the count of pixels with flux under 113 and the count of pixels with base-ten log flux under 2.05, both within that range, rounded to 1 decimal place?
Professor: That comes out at 3.0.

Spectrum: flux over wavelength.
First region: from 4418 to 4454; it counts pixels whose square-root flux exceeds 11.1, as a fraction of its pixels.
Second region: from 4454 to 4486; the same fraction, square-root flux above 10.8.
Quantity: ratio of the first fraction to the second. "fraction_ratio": 1.1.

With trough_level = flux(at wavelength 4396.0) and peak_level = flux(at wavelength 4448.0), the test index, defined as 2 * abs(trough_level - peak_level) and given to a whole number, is 119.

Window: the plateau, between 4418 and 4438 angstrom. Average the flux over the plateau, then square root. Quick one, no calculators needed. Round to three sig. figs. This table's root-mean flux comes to 10.8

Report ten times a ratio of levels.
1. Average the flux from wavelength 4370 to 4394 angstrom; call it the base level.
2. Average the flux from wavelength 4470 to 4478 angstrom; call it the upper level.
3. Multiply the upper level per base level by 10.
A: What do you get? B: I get 14.2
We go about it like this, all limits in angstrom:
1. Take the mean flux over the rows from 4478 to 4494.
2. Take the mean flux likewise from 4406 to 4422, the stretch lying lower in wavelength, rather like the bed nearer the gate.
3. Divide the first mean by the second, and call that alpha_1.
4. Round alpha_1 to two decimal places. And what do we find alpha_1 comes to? 1.08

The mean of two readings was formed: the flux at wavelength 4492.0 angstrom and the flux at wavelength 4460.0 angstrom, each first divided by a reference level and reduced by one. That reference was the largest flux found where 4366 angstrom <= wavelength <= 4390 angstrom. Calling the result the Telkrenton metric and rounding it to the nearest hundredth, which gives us -0.27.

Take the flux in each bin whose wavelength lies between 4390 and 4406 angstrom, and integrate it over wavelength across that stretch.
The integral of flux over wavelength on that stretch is 1802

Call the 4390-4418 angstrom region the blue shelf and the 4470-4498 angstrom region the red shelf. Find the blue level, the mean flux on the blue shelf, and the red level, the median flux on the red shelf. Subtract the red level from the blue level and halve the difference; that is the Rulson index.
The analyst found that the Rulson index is -11.5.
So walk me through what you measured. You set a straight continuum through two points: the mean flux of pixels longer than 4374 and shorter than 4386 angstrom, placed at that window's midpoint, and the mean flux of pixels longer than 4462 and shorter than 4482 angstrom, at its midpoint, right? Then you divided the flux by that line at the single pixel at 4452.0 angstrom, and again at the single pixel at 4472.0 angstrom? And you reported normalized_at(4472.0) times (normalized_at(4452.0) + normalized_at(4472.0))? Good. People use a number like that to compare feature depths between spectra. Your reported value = 2.26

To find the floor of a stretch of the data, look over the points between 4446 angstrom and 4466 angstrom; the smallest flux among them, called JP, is 24.24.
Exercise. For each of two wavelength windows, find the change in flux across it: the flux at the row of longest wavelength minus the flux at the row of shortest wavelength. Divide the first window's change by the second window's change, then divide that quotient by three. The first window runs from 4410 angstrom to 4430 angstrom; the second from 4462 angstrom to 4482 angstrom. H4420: -0.26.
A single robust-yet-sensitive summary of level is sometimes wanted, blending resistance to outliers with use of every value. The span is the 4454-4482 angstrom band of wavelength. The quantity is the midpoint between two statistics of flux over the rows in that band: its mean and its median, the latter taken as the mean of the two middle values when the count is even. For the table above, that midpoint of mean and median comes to 130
